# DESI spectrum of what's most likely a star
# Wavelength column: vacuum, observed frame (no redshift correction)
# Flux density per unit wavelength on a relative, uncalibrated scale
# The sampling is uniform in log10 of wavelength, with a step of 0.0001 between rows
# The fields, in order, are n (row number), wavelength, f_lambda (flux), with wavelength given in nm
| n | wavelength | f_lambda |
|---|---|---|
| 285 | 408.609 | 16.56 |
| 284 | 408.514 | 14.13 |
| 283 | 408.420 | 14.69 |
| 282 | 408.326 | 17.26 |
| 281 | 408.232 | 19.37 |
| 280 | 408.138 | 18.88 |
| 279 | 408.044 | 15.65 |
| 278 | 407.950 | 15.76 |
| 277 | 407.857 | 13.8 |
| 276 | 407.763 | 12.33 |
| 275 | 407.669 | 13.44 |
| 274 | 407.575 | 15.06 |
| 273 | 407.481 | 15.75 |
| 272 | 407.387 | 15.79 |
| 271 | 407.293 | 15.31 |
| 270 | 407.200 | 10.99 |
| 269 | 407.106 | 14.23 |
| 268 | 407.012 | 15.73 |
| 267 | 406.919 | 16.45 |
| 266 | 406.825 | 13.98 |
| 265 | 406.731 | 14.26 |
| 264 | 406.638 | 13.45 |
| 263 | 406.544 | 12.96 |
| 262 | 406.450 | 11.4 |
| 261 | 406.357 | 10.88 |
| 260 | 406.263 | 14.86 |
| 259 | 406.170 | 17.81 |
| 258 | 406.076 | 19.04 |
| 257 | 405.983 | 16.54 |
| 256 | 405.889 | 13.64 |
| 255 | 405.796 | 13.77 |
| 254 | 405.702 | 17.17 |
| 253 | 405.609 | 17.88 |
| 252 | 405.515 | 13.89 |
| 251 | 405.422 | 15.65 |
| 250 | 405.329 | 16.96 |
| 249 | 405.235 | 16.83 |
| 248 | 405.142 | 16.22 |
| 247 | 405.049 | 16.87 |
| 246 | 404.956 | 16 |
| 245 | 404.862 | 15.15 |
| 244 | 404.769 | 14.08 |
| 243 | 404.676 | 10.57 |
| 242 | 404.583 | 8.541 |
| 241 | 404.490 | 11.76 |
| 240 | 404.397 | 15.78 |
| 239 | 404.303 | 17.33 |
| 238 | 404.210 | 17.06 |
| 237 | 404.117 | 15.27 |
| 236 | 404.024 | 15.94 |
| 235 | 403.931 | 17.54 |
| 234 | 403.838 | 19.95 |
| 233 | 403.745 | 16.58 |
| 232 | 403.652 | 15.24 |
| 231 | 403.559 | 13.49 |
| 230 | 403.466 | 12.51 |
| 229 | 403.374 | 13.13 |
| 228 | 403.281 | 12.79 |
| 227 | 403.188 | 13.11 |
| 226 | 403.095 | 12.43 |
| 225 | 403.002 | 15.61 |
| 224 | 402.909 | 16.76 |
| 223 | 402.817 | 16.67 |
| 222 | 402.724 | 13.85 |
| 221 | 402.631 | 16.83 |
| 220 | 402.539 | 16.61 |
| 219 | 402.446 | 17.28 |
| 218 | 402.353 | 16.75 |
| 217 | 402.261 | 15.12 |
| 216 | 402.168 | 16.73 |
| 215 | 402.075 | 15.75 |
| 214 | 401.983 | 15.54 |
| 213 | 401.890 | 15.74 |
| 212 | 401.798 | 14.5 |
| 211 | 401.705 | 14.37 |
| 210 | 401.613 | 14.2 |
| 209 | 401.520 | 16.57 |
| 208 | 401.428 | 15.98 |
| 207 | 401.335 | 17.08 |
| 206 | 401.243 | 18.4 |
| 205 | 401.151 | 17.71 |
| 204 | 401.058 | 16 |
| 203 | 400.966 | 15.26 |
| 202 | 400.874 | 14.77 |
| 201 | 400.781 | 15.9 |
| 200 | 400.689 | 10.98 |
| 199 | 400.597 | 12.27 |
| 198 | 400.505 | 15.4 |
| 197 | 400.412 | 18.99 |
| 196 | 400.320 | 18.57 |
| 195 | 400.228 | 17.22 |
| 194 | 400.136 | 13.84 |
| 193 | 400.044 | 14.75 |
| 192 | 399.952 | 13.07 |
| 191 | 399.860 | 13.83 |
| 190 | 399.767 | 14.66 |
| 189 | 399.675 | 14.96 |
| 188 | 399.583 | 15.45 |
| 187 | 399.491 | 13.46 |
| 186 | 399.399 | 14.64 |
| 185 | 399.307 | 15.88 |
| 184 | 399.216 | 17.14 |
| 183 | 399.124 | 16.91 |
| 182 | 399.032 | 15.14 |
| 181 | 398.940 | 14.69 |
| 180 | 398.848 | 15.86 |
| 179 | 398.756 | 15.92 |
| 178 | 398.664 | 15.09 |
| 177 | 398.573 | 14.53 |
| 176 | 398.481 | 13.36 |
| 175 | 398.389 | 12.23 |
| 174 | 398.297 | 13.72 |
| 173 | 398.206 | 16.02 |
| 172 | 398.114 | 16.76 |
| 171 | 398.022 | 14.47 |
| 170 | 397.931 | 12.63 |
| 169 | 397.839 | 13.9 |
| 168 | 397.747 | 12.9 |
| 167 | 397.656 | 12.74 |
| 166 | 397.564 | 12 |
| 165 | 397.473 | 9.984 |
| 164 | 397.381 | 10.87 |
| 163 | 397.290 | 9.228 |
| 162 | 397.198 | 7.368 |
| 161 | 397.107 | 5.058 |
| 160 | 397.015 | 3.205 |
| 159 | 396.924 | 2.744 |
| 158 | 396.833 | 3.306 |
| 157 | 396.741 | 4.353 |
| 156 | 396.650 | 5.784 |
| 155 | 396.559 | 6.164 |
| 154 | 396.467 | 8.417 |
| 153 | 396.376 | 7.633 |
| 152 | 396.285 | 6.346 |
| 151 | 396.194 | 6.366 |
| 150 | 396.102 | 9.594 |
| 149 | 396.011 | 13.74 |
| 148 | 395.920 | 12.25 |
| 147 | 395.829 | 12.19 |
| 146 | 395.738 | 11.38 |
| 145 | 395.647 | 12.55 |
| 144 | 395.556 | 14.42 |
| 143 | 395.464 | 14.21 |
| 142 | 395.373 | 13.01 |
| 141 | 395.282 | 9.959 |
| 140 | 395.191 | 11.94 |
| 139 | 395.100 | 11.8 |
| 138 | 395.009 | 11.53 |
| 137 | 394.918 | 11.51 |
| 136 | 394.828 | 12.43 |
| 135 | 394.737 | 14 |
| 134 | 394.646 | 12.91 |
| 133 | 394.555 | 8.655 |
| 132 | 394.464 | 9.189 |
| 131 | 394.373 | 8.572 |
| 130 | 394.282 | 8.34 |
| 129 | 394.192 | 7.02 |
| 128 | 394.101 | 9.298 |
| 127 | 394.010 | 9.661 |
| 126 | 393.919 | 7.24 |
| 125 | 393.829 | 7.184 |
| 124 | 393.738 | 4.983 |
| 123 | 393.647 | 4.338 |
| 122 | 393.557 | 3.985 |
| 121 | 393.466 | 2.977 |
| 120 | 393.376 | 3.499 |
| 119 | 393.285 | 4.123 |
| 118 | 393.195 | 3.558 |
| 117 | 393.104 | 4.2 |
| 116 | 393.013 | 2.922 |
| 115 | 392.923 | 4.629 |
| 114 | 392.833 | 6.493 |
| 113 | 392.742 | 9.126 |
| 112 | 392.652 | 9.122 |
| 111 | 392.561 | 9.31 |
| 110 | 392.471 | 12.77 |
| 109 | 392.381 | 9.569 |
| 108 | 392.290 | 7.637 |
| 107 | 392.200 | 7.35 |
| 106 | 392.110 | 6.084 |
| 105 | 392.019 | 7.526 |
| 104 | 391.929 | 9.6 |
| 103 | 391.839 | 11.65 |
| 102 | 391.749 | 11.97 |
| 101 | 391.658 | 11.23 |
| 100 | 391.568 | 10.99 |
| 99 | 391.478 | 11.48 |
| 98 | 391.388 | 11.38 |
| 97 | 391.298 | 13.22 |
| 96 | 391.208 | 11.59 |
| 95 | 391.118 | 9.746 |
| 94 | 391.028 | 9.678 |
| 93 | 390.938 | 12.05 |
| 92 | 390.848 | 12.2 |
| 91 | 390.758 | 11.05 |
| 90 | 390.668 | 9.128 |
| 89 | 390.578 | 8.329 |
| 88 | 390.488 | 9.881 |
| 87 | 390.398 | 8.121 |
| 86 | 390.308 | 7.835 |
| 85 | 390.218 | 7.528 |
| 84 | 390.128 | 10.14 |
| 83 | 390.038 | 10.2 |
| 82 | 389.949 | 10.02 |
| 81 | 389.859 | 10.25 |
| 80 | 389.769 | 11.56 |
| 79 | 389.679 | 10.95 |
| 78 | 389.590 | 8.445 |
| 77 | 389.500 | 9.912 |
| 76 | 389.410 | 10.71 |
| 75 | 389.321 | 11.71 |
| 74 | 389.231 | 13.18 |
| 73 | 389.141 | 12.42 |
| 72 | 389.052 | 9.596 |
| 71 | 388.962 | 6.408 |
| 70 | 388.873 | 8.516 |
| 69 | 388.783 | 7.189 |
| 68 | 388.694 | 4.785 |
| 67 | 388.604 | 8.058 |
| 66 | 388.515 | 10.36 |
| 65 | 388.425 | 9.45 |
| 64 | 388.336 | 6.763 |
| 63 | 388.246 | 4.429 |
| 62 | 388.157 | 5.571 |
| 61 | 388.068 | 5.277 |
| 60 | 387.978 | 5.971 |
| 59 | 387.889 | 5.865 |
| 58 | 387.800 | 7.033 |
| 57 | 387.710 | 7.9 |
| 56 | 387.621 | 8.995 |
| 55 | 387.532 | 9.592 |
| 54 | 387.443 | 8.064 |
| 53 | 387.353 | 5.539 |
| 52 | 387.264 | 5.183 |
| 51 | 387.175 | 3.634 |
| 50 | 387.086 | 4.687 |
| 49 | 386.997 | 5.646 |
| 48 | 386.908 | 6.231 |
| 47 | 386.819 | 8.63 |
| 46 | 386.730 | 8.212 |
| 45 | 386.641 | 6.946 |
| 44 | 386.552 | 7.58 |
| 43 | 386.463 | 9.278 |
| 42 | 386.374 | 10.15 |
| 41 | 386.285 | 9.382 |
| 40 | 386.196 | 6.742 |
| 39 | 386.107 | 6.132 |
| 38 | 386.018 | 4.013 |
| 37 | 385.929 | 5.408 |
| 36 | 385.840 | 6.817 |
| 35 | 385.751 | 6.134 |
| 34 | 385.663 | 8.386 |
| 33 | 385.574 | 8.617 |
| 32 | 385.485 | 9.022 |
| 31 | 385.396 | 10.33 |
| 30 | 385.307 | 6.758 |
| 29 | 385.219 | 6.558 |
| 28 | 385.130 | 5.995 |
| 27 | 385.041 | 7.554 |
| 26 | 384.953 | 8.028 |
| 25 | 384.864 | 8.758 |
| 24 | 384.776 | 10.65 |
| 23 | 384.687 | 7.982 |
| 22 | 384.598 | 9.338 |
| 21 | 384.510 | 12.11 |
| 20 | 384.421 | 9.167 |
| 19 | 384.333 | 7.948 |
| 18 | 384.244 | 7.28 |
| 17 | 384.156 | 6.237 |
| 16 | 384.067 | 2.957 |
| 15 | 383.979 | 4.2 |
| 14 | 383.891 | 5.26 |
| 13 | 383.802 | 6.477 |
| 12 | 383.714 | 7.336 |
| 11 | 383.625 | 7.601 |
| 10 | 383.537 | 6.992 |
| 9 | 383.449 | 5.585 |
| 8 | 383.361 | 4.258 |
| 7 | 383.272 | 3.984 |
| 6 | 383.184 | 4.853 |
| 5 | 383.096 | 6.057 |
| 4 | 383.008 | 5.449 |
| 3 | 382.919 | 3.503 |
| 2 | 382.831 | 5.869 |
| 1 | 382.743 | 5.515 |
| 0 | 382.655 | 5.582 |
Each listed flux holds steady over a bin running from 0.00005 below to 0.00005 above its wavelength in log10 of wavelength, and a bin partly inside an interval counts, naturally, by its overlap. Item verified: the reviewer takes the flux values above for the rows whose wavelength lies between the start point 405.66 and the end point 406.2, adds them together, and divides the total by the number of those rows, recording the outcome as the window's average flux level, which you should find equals 16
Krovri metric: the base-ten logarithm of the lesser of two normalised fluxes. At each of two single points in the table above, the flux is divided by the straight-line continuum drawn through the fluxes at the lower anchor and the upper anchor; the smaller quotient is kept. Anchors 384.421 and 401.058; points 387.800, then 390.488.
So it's -0.18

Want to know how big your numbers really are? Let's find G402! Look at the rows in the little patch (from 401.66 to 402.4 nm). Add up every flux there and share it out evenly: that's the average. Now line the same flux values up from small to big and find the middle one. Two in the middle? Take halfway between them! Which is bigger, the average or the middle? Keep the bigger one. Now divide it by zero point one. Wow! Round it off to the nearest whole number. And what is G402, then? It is 156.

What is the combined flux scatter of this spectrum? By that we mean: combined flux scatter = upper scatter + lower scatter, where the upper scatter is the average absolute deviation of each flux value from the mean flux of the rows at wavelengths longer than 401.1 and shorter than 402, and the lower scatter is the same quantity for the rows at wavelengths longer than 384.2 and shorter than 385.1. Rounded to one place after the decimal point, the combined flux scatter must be 2.3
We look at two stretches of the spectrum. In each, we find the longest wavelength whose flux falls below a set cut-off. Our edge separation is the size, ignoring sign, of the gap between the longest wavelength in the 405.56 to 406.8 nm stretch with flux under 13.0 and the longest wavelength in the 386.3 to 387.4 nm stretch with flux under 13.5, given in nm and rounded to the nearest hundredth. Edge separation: 19.19 nm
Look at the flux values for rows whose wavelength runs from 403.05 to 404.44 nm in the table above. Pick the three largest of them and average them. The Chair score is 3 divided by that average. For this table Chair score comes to 0.164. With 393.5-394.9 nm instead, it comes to 0.229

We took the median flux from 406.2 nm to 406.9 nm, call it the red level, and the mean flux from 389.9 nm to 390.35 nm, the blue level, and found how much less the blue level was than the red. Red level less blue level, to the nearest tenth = 4.3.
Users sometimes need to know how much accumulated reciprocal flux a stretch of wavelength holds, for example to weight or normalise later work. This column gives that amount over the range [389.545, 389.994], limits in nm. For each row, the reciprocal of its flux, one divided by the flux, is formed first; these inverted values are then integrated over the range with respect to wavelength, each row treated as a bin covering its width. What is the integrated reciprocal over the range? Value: 0.044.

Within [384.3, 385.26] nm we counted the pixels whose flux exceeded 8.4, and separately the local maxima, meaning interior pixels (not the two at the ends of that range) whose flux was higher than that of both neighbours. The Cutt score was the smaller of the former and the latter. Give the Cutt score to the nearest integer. 2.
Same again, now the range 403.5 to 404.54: 2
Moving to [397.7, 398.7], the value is 2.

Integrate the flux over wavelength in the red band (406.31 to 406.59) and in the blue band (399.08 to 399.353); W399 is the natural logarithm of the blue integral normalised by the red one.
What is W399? 0.3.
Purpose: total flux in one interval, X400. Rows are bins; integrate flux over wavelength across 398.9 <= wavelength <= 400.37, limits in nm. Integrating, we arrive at 22.5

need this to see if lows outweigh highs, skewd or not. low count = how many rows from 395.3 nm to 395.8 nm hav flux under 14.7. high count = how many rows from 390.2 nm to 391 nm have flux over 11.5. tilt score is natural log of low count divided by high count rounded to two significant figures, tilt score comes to 0.92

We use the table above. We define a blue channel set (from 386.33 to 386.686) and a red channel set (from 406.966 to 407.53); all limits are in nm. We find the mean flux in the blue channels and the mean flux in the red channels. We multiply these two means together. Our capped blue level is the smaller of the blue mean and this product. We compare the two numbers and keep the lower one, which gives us 8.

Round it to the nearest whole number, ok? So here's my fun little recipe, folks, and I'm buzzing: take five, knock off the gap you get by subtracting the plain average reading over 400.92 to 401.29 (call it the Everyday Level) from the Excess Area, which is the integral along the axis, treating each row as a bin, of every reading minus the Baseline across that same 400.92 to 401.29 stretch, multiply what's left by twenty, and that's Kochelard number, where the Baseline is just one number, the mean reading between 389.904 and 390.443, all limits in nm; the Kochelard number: 379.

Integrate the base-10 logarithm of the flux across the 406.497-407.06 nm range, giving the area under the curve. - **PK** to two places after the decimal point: 0.65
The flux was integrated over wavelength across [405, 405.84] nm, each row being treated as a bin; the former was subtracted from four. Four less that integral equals -10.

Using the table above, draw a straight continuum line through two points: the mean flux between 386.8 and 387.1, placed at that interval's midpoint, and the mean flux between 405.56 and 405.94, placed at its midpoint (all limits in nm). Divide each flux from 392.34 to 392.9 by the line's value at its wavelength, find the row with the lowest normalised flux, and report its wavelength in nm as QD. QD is 392.833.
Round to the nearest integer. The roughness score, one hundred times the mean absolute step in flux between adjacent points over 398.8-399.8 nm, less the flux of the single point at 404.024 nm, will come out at 85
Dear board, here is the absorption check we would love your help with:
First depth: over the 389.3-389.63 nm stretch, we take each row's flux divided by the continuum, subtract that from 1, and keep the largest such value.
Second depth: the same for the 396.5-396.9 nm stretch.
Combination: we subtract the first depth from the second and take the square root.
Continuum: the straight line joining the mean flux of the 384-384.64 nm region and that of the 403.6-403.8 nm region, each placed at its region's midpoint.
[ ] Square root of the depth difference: 0.77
